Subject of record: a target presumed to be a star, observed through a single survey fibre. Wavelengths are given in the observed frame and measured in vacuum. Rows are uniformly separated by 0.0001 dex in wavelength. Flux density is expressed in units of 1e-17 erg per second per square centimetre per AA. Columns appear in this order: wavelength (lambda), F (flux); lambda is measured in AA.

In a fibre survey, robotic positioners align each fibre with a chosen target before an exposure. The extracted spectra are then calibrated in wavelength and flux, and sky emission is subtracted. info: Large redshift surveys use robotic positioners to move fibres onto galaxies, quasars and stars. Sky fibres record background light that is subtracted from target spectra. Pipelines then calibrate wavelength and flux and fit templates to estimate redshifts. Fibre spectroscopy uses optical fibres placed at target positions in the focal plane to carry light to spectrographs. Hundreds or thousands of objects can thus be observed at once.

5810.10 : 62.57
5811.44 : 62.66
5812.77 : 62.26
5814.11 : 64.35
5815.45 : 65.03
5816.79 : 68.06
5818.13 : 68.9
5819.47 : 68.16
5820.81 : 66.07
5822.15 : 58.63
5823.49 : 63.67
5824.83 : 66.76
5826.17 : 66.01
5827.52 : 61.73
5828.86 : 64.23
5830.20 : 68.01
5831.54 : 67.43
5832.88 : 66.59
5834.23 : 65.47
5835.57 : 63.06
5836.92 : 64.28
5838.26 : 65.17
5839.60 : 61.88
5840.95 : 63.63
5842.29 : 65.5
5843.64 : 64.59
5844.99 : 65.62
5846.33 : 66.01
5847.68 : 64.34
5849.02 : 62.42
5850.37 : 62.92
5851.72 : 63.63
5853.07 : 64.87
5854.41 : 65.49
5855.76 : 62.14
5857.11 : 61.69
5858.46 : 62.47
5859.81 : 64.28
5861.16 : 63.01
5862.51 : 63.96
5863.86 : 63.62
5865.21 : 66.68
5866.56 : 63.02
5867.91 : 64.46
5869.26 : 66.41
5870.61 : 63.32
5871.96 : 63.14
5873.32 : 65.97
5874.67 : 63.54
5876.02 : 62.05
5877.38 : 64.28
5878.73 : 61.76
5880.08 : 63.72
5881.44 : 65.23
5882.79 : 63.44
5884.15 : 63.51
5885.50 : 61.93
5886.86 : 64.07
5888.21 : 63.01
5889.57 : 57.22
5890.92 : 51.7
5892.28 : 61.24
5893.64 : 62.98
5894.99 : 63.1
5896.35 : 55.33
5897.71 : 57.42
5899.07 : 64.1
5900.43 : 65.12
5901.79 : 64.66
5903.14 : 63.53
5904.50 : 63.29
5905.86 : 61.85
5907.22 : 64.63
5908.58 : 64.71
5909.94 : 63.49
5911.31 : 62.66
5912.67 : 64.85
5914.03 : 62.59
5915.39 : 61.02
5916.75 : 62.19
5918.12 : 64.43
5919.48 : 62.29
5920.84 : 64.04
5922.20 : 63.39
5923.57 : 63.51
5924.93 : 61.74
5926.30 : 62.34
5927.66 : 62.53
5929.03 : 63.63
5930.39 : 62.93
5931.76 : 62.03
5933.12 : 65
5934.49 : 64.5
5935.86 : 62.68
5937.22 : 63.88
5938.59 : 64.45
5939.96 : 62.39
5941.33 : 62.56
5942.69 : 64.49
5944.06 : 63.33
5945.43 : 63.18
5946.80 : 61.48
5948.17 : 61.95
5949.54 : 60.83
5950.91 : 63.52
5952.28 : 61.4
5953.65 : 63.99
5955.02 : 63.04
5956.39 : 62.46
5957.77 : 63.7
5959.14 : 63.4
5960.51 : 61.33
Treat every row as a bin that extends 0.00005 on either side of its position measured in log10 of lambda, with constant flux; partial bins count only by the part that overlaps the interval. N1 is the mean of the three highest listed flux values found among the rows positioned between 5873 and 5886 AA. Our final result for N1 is 65.2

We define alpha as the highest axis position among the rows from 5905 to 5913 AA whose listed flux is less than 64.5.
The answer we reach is 5911.31 AA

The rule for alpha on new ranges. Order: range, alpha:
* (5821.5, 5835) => 5828.86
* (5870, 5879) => 5878.73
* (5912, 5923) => 5922.20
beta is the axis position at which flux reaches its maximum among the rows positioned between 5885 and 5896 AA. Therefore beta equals 5886.86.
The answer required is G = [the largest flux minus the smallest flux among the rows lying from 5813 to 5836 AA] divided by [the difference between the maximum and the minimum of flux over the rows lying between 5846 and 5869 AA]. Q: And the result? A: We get 2.1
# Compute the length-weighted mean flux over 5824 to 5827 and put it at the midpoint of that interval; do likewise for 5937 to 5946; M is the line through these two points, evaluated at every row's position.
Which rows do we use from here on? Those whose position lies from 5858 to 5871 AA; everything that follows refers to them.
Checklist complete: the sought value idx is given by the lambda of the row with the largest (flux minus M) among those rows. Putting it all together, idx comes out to 5865.21 AA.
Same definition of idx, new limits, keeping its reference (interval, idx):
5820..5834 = 5830.20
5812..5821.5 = 5818.13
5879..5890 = 5881.44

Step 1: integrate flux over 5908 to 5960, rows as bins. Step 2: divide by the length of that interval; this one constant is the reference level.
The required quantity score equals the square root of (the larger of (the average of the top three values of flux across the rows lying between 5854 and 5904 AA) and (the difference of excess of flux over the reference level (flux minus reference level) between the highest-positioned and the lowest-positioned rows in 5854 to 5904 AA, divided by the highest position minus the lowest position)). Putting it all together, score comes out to 8.15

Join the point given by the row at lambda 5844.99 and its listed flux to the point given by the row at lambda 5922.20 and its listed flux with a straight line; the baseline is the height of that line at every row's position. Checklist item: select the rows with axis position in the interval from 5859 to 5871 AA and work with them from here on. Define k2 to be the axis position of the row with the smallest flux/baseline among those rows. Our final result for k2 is 5861.16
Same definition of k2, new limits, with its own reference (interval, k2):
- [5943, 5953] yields 5949.54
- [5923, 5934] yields 5924.93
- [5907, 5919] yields 5915.39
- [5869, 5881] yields 5878.73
